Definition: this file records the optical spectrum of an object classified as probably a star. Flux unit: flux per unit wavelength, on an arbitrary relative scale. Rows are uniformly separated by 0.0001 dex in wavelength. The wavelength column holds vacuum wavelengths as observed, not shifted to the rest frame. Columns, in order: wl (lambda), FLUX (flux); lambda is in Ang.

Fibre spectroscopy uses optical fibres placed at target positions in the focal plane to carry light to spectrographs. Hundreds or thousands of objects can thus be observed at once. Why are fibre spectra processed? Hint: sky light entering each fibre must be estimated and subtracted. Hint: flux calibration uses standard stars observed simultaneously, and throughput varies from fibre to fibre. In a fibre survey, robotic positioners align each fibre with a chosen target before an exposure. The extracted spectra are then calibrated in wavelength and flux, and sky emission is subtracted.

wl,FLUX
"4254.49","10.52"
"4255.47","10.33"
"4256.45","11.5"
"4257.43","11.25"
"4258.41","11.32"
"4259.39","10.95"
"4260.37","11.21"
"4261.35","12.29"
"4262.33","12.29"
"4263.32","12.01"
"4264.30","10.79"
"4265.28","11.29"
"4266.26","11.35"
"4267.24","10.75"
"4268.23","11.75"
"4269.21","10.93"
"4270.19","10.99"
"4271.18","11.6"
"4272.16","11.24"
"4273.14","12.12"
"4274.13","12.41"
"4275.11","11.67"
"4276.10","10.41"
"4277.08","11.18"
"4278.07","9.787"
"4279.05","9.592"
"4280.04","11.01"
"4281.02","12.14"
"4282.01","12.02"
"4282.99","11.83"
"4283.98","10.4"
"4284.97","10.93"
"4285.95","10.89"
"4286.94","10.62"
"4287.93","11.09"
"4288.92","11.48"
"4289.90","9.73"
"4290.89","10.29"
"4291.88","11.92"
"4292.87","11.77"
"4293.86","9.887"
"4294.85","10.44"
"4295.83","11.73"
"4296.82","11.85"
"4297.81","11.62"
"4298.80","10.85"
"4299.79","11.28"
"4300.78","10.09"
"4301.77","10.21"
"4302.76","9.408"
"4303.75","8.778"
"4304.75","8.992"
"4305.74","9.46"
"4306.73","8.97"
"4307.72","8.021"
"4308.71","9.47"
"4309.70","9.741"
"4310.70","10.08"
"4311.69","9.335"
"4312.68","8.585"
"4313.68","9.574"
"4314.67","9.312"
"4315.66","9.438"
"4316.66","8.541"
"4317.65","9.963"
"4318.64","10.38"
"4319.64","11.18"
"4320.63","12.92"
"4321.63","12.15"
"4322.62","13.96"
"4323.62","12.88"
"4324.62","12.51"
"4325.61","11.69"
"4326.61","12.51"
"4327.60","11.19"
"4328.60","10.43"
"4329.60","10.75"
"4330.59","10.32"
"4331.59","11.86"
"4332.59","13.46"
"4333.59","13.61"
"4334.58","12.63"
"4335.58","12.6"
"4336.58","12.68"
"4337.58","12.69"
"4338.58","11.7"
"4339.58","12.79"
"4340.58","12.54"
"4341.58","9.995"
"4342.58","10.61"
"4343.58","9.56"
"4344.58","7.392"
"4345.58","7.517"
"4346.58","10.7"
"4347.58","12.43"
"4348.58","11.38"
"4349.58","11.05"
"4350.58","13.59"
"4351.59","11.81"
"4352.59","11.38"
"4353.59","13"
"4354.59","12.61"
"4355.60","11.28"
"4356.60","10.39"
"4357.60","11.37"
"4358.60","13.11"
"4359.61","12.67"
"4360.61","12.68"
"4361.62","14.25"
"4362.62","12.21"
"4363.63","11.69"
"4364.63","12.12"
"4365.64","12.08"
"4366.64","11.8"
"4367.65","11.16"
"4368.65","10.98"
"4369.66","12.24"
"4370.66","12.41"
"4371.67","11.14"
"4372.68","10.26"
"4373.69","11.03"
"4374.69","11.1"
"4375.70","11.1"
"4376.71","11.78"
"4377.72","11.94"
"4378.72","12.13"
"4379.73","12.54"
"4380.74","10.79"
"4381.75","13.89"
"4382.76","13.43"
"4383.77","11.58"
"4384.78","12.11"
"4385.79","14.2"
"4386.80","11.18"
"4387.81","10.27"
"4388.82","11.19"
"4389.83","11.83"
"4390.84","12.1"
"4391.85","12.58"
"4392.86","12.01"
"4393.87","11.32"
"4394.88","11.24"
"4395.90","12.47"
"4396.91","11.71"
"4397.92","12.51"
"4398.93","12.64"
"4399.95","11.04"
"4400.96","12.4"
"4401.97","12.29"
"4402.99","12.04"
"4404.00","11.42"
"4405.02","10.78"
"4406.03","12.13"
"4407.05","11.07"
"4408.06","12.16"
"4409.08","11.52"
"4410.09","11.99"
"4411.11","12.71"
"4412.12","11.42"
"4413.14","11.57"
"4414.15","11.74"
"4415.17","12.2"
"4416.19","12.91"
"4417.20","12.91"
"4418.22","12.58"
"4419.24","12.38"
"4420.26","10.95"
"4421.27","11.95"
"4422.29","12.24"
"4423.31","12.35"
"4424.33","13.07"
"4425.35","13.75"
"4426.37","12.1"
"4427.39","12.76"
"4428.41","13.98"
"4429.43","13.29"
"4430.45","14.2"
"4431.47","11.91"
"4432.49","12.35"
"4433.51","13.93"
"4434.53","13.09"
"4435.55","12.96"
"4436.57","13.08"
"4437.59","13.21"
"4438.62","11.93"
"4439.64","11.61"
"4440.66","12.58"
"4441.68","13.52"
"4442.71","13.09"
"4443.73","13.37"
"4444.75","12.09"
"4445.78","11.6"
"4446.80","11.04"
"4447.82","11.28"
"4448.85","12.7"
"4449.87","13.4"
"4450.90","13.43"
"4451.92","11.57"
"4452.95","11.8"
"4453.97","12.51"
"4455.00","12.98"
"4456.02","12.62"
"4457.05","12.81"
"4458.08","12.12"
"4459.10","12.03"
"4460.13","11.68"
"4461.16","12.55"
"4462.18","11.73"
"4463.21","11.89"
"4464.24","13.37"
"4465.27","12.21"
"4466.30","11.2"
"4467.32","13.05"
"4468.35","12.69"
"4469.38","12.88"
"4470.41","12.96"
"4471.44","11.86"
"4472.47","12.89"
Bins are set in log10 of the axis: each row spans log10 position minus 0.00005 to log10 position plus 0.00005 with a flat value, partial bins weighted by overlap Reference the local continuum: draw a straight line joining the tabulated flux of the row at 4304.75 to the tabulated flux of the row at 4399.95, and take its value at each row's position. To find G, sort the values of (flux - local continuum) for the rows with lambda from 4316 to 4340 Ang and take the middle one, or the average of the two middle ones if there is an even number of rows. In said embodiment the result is 2.9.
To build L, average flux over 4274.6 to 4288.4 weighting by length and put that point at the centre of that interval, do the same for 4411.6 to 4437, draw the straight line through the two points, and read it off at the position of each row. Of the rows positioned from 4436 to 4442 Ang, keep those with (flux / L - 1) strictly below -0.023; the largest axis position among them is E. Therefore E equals 4439.64 Ang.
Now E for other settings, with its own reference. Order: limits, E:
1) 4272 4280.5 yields 4279.05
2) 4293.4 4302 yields 4301.77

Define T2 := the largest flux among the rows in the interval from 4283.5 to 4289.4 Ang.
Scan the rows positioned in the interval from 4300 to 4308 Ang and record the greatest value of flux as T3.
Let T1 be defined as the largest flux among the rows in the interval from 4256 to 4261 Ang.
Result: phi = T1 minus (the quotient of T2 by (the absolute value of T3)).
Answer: 10.4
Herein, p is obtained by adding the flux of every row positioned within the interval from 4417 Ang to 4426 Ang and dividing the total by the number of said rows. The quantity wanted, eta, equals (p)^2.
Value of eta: 155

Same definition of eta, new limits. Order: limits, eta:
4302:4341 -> 120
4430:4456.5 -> 159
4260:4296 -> 125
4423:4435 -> 171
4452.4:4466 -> 152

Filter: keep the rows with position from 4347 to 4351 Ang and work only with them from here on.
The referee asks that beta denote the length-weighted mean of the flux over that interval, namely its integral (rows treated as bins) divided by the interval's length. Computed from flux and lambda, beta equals 12.1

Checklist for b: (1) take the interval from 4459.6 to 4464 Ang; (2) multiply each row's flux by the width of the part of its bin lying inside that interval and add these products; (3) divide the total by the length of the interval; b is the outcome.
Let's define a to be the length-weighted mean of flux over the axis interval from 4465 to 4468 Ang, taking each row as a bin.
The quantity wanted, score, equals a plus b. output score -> 24.2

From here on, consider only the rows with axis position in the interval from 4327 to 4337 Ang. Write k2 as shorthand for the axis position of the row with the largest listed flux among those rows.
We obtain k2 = 4333.59 Ang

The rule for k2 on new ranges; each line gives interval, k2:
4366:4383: 4381.75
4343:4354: 4350.58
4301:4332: 4322.62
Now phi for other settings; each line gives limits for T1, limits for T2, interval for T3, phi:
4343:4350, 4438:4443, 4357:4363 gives 11.5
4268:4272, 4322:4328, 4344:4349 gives 10.6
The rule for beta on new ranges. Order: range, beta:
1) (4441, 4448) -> 12.3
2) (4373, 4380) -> 11.6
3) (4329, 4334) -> 11.9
